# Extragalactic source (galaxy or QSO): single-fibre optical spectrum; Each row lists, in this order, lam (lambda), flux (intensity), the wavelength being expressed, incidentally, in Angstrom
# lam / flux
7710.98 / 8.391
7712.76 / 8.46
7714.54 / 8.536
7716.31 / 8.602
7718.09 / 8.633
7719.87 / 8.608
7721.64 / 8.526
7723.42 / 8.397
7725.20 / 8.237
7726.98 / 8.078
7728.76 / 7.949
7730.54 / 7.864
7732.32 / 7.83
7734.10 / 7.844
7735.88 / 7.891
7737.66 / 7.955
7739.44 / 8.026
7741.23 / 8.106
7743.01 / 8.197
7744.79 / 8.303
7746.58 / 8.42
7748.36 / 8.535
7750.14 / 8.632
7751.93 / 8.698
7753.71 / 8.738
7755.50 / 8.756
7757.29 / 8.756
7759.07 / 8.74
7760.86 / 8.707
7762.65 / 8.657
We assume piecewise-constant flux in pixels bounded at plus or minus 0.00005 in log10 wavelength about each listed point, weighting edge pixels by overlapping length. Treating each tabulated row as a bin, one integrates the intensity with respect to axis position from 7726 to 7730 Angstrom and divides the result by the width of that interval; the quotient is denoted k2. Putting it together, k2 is 8.00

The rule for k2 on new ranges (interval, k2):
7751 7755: 8.71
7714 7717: 8.59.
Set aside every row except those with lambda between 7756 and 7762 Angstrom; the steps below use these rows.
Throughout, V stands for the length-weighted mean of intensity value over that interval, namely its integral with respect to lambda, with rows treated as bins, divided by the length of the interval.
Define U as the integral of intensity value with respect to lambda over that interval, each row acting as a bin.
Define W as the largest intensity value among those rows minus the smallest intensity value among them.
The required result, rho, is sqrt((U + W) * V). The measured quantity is 21.4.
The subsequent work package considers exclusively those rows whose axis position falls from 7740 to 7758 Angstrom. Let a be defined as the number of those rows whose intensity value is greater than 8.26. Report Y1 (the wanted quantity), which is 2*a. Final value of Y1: 16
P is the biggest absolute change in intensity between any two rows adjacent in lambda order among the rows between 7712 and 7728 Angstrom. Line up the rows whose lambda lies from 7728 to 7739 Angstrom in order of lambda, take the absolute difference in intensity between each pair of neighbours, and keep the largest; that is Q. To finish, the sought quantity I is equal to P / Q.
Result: 1.9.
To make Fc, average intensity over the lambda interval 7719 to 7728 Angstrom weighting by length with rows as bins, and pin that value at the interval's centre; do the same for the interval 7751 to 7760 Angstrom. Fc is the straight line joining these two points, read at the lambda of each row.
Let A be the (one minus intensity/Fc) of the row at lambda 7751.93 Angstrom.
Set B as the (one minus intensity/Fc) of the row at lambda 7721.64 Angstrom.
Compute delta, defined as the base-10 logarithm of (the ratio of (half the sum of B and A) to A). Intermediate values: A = 0.00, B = -0.022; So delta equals 1.15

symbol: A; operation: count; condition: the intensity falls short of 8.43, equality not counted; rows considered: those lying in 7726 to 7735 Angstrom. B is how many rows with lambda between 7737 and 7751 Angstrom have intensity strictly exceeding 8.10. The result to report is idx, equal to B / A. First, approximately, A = 5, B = 6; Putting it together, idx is 1.20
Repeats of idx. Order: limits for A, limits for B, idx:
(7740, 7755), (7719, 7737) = 1.00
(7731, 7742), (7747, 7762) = 1.33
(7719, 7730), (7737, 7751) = 1.50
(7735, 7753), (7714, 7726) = 1.00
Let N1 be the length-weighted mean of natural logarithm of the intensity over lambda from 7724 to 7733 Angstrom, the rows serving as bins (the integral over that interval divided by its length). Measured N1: 2.08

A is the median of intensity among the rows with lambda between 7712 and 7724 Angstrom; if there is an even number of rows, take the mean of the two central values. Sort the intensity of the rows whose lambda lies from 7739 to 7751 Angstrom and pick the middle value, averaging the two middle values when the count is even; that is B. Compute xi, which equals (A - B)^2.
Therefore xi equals 0.05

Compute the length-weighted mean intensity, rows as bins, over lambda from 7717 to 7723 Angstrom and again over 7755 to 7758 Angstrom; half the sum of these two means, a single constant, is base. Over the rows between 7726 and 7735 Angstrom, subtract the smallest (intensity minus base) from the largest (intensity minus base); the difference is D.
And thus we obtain 0.25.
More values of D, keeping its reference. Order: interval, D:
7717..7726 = 0.40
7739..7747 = 0.39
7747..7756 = 0.22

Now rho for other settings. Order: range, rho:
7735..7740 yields 17.8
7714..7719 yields 19.2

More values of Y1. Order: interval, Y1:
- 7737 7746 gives 2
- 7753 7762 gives 10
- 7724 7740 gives 0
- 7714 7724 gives 12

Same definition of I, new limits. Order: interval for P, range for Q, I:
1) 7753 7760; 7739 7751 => 0.2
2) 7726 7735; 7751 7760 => 3.2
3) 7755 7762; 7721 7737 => 0.2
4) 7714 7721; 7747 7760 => 0.7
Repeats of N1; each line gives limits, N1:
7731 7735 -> 2.06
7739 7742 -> 2.08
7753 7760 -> 2.17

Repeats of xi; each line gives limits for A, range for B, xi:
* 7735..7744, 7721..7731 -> 0.02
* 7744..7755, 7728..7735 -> 0.53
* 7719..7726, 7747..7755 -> 0.04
